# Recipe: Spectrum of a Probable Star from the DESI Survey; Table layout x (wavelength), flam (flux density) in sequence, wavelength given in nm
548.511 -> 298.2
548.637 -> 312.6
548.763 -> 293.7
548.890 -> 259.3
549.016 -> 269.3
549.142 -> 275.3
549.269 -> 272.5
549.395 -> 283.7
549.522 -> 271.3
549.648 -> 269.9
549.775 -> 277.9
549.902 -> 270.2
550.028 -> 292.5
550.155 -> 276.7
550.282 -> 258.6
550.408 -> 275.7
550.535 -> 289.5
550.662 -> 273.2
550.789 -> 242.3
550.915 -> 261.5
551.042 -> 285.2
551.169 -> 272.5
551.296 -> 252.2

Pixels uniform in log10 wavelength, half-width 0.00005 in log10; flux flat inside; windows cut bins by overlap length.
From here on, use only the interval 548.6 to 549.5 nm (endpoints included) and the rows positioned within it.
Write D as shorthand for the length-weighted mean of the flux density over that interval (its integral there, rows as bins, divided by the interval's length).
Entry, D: 280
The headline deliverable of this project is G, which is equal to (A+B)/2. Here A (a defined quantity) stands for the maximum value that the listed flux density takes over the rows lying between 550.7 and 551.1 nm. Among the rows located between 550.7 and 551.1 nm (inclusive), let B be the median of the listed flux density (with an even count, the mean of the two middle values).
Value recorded 273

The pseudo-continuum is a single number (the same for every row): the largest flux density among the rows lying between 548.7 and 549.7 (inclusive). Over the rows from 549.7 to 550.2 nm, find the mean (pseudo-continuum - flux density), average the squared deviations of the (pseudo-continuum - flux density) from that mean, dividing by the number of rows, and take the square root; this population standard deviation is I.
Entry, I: 8.2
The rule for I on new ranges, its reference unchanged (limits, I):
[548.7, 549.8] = 9.2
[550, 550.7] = 11.2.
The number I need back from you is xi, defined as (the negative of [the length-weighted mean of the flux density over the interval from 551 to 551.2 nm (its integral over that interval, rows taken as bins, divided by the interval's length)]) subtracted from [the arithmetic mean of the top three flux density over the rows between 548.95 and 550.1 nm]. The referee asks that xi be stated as 564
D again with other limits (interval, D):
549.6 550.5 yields 275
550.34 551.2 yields 272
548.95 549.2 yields 273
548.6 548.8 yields 304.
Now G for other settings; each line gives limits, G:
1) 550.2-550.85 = 281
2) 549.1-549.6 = 279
